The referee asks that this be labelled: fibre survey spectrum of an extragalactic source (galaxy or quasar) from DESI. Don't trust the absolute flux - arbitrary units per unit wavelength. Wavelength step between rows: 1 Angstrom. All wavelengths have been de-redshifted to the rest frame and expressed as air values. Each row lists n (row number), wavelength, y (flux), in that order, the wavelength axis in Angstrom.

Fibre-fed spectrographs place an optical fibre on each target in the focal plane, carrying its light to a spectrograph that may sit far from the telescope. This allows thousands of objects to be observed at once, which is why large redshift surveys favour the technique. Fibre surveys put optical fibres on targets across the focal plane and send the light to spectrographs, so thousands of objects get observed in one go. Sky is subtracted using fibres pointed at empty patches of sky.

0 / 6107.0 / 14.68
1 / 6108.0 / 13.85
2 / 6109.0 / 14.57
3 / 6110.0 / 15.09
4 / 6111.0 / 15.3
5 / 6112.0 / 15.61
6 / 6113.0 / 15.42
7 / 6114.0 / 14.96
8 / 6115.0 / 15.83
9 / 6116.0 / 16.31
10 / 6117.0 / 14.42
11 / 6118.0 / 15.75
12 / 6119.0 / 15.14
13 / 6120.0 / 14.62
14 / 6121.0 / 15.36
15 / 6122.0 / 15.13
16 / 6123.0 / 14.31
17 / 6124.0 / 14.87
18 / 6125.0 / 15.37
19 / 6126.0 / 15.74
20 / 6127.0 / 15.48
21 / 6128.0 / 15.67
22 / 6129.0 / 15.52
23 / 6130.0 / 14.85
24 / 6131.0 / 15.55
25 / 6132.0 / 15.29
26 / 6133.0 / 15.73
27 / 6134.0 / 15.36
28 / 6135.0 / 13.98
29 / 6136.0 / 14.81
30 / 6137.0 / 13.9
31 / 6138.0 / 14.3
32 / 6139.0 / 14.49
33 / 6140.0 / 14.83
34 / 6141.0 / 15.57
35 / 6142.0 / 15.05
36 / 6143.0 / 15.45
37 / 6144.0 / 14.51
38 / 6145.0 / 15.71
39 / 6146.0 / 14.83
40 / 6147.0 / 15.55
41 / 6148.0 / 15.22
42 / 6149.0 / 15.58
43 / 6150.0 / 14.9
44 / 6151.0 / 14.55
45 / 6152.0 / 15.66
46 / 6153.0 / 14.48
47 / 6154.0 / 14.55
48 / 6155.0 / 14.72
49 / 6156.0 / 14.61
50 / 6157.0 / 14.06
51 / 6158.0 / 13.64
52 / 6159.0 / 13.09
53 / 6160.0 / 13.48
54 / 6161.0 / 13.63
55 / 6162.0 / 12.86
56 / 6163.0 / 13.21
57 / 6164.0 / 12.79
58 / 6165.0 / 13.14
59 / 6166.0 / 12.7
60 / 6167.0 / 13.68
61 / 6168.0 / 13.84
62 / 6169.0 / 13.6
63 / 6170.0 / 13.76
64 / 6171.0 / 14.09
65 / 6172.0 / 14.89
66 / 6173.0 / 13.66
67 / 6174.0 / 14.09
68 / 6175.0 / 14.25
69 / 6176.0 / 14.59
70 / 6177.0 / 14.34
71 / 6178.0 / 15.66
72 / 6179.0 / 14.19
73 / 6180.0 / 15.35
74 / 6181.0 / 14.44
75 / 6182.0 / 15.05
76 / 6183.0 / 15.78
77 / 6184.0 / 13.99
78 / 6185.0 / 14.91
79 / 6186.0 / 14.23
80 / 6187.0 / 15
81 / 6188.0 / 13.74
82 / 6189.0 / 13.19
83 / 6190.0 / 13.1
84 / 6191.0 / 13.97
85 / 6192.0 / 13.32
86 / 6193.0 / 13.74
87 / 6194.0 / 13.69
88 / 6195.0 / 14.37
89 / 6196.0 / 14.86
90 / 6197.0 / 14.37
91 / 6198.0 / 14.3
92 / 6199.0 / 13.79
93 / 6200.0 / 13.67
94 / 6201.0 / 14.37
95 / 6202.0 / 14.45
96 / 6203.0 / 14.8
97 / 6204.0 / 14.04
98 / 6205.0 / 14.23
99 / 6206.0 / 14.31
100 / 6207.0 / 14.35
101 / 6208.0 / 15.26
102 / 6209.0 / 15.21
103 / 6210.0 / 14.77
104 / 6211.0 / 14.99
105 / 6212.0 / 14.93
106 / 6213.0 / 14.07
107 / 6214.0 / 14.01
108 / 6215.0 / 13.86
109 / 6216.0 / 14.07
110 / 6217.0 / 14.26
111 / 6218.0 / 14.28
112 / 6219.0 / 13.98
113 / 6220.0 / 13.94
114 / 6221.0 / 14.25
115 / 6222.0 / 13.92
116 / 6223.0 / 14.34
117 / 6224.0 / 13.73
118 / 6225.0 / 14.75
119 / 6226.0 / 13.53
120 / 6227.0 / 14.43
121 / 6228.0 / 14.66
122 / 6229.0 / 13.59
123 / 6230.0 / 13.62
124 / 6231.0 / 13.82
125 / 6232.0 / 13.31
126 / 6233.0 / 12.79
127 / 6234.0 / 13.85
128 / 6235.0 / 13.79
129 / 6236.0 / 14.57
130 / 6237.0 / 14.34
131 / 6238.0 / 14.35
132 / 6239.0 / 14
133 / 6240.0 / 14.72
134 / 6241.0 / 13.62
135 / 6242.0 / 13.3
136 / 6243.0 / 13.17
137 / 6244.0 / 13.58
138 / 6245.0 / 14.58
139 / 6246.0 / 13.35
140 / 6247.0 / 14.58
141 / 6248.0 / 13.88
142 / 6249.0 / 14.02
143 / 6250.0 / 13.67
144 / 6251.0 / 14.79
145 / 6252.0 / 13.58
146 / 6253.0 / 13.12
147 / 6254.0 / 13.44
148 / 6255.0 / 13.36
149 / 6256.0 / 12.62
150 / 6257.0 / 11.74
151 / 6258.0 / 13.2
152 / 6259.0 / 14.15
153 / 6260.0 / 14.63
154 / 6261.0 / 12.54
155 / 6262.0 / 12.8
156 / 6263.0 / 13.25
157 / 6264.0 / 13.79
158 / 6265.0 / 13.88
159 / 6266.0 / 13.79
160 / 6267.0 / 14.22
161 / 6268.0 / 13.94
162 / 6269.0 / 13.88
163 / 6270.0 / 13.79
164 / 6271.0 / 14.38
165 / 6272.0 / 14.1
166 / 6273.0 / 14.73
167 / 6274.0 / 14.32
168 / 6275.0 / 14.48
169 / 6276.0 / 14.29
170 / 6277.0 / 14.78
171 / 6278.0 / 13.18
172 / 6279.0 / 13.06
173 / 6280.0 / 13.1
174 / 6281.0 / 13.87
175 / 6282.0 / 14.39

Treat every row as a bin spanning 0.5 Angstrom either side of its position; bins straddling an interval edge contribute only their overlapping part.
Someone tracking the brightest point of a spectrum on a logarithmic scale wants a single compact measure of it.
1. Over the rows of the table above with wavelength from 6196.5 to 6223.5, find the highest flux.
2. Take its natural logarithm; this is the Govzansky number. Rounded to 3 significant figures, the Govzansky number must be 2.73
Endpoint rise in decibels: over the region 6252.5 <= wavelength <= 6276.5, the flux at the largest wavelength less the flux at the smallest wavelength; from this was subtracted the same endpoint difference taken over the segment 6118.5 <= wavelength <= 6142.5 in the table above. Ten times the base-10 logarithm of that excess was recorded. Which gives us 1.0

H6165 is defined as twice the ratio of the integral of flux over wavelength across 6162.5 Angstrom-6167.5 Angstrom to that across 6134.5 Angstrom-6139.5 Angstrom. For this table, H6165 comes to 1.83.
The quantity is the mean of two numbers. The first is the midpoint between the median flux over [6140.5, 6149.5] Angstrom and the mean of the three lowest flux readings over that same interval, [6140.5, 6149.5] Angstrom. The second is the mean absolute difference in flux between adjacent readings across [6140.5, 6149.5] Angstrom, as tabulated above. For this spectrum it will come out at 7.9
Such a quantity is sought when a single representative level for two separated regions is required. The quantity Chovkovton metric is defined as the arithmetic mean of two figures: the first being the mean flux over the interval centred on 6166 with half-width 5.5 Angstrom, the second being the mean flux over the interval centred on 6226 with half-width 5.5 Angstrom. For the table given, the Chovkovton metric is 13.7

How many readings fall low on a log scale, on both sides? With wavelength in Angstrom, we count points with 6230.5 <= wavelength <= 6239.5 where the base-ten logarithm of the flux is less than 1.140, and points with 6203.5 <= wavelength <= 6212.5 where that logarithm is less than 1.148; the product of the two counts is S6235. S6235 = 3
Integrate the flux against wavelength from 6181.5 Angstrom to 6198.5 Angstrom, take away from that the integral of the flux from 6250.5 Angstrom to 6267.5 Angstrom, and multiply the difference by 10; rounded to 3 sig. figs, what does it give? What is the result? 127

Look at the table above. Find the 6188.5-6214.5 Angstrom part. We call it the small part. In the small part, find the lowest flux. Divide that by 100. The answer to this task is 0.131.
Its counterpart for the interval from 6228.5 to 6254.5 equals 0.128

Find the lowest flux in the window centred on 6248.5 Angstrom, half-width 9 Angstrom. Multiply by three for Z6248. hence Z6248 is 35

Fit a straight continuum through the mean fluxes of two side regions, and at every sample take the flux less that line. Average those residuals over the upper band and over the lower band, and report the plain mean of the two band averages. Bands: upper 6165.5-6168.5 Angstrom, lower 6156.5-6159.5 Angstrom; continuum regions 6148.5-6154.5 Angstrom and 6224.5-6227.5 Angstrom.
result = -1.3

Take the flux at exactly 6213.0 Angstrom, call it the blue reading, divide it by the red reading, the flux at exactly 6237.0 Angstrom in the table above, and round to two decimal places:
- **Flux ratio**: 0.98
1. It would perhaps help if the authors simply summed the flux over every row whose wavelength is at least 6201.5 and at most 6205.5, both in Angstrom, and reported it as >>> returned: 57.5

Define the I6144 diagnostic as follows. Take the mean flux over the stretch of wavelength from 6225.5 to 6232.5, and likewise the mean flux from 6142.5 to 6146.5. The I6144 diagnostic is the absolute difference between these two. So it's 1.27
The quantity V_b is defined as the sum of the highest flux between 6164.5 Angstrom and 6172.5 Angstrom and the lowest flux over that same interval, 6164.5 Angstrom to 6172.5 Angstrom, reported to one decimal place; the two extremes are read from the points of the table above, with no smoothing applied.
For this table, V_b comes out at 27.6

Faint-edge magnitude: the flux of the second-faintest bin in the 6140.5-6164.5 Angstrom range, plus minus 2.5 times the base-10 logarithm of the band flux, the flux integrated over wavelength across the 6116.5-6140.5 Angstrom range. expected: 6.5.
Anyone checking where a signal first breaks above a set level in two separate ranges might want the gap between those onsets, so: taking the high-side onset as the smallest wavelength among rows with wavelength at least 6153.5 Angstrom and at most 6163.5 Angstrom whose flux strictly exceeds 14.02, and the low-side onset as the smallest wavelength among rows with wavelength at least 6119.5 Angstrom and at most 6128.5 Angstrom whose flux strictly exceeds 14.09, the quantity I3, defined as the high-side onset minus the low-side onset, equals 34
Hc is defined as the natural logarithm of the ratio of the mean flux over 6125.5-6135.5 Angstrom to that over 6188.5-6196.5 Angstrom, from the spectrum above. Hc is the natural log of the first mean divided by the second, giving 0.11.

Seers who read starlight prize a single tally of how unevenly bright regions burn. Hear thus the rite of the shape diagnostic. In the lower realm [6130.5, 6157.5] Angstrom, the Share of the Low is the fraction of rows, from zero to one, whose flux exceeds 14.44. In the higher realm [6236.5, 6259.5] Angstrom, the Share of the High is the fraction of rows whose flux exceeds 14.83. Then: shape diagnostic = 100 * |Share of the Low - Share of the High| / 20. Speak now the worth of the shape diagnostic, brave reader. 4.3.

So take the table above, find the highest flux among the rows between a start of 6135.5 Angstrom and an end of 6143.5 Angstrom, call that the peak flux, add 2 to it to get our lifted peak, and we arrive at 17.6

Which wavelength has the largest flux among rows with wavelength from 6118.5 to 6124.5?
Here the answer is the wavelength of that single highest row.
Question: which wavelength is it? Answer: 6121.0 Angstrom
